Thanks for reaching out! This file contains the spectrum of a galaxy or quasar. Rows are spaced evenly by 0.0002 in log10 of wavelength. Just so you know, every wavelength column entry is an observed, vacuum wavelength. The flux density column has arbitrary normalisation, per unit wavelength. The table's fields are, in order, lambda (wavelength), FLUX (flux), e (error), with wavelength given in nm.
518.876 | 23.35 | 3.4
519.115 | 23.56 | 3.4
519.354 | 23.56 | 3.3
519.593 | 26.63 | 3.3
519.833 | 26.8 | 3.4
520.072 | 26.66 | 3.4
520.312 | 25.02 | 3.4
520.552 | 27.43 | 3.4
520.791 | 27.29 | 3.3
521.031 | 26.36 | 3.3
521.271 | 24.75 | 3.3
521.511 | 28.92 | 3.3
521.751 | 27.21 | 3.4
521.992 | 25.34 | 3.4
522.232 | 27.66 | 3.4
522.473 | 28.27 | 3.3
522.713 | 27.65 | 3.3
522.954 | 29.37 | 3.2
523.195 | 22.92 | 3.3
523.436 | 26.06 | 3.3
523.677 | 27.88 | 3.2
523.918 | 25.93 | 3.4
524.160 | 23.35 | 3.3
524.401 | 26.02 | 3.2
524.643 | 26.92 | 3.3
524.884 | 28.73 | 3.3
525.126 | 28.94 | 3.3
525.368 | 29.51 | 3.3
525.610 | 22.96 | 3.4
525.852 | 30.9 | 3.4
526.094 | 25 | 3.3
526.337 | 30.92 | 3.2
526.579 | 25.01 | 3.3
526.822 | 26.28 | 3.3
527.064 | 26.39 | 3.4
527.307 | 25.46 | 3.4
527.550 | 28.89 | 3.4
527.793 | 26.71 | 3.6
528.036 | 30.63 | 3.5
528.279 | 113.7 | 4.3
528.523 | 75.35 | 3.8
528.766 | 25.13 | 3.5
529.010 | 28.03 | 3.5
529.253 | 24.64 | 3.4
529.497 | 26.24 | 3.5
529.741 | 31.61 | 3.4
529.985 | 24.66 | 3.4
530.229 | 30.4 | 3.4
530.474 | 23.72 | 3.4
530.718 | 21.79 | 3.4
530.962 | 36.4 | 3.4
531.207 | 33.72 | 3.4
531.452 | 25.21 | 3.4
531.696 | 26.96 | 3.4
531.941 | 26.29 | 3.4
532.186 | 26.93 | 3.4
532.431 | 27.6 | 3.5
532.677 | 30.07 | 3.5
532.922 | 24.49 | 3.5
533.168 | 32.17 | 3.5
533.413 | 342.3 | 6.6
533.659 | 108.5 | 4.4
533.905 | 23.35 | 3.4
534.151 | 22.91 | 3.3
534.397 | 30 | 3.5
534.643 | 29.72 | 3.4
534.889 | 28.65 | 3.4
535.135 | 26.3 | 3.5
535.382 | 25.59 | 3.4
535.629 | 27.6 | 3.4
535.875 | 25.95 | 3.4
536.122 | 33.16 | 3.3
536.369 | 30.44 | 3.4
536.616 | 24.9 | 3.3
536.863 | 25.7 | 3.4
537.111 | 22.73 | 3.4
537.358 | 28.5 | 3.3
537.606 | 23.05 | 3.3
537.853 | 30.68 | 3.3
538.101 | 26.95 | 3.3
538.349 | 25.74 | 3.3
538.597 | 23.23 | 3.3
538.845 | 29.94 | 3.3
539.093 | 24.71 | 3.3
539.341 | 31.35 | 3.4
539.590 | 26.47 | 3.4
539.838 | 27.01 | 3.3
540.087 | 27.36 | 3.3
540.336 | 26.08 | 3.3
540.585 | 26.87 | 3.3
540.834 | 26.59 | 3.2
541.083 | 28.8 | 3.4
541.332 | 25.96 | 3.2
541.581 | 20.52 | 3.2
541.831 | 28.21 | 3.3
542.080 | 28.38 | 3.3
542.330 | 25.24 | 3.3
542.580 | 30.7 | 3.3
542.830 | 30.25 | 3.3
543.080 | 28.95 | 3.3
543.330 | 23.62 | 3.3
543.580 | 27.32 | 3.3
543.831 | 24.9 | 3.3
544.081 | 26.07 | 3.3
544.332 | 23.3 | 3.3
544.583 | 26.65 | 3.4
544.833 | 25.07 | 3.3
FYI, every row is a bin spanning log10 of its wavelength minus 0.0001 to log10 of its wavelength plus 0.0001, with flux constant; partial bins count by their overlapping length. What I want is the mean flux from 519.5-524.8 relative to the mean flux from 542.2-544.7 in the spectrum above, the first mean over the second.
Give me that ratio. 1.0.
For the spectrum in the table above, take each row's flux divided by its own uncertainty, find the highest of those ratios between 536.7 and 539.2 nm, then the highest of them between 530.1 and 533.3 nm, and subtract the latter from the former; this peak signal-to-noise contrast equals -1.4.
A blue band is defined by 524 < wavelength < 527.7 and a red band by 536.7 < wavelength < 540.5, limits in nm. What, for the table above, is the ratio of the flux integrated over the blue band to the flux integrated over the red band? 0.99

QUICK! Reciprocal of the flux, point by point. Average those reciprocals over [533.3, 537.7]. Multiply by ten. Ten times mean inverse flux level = 0.343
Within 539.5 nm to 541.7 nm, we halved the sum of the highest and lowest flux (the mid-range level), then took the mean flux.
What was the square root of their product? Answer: 25.4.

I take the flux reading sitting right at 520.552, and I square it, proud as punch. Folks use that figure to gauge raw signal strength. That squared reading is 752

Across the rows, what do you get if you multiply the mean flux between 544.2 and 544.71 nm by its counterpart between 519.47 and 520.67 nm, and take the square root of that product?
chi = 25.7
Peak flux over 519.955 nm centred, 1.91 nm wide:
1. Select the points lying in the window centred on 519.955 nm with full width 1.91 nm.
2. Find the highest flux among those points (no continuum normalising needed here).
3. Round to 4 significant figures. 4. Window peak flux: 27.43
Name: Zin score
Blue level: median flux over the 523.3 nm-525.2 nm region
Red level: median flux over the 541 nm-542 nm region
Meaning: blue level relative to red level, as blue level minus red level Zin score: -0.6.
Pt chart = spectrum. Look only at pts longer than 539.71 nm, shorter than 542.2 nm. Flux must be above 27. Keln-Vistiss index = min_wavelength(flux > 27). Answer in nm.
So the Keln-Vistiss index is 539.838 nm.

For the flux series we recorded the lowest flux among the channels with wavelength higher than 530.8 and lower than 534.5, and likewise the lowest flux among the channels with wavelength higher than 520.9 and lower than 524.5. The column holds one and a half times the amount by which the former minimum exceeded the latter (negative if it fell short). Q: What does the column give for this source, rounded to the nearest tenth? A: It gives 0.0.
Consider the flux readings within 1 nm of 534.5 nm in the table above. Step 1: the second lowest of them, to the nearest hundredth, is 23.35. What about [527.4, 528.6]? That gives 28.89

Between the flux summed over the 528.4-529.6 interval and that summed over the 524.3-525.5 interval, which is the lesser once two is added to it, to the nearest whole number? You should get 142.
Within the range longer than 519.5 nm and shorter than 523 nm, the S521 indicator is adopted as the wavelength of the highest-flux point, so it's 522.954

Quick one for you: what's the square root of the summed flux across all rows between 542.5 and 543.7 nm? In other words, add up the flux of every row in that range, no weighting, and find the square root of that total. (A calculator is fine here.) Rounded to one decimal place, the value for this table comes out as 11.9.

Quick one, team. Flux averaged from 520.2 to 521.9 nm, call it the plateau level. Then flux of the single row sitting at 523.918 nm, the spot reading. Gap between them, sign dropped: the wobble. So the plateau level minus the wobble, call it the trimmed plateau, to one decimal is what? 25.9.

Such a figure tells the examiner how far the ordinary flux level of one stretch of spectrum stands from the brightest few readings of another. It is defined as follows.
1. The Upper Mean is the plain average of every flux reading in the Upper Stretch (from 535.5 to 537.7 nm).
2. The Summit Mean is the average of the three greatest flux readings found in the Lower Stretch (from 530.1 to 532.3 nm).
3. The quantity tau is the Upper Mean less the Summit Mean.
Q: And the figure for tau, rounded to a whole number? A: -7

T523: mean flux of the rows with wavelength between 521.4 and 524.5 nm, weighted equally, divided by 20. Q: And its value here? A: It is 1.33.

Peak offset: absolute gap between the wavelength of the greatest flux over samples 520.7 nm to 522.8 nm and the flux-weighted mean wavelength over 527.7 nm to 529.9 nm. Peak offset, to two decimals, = 7.12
